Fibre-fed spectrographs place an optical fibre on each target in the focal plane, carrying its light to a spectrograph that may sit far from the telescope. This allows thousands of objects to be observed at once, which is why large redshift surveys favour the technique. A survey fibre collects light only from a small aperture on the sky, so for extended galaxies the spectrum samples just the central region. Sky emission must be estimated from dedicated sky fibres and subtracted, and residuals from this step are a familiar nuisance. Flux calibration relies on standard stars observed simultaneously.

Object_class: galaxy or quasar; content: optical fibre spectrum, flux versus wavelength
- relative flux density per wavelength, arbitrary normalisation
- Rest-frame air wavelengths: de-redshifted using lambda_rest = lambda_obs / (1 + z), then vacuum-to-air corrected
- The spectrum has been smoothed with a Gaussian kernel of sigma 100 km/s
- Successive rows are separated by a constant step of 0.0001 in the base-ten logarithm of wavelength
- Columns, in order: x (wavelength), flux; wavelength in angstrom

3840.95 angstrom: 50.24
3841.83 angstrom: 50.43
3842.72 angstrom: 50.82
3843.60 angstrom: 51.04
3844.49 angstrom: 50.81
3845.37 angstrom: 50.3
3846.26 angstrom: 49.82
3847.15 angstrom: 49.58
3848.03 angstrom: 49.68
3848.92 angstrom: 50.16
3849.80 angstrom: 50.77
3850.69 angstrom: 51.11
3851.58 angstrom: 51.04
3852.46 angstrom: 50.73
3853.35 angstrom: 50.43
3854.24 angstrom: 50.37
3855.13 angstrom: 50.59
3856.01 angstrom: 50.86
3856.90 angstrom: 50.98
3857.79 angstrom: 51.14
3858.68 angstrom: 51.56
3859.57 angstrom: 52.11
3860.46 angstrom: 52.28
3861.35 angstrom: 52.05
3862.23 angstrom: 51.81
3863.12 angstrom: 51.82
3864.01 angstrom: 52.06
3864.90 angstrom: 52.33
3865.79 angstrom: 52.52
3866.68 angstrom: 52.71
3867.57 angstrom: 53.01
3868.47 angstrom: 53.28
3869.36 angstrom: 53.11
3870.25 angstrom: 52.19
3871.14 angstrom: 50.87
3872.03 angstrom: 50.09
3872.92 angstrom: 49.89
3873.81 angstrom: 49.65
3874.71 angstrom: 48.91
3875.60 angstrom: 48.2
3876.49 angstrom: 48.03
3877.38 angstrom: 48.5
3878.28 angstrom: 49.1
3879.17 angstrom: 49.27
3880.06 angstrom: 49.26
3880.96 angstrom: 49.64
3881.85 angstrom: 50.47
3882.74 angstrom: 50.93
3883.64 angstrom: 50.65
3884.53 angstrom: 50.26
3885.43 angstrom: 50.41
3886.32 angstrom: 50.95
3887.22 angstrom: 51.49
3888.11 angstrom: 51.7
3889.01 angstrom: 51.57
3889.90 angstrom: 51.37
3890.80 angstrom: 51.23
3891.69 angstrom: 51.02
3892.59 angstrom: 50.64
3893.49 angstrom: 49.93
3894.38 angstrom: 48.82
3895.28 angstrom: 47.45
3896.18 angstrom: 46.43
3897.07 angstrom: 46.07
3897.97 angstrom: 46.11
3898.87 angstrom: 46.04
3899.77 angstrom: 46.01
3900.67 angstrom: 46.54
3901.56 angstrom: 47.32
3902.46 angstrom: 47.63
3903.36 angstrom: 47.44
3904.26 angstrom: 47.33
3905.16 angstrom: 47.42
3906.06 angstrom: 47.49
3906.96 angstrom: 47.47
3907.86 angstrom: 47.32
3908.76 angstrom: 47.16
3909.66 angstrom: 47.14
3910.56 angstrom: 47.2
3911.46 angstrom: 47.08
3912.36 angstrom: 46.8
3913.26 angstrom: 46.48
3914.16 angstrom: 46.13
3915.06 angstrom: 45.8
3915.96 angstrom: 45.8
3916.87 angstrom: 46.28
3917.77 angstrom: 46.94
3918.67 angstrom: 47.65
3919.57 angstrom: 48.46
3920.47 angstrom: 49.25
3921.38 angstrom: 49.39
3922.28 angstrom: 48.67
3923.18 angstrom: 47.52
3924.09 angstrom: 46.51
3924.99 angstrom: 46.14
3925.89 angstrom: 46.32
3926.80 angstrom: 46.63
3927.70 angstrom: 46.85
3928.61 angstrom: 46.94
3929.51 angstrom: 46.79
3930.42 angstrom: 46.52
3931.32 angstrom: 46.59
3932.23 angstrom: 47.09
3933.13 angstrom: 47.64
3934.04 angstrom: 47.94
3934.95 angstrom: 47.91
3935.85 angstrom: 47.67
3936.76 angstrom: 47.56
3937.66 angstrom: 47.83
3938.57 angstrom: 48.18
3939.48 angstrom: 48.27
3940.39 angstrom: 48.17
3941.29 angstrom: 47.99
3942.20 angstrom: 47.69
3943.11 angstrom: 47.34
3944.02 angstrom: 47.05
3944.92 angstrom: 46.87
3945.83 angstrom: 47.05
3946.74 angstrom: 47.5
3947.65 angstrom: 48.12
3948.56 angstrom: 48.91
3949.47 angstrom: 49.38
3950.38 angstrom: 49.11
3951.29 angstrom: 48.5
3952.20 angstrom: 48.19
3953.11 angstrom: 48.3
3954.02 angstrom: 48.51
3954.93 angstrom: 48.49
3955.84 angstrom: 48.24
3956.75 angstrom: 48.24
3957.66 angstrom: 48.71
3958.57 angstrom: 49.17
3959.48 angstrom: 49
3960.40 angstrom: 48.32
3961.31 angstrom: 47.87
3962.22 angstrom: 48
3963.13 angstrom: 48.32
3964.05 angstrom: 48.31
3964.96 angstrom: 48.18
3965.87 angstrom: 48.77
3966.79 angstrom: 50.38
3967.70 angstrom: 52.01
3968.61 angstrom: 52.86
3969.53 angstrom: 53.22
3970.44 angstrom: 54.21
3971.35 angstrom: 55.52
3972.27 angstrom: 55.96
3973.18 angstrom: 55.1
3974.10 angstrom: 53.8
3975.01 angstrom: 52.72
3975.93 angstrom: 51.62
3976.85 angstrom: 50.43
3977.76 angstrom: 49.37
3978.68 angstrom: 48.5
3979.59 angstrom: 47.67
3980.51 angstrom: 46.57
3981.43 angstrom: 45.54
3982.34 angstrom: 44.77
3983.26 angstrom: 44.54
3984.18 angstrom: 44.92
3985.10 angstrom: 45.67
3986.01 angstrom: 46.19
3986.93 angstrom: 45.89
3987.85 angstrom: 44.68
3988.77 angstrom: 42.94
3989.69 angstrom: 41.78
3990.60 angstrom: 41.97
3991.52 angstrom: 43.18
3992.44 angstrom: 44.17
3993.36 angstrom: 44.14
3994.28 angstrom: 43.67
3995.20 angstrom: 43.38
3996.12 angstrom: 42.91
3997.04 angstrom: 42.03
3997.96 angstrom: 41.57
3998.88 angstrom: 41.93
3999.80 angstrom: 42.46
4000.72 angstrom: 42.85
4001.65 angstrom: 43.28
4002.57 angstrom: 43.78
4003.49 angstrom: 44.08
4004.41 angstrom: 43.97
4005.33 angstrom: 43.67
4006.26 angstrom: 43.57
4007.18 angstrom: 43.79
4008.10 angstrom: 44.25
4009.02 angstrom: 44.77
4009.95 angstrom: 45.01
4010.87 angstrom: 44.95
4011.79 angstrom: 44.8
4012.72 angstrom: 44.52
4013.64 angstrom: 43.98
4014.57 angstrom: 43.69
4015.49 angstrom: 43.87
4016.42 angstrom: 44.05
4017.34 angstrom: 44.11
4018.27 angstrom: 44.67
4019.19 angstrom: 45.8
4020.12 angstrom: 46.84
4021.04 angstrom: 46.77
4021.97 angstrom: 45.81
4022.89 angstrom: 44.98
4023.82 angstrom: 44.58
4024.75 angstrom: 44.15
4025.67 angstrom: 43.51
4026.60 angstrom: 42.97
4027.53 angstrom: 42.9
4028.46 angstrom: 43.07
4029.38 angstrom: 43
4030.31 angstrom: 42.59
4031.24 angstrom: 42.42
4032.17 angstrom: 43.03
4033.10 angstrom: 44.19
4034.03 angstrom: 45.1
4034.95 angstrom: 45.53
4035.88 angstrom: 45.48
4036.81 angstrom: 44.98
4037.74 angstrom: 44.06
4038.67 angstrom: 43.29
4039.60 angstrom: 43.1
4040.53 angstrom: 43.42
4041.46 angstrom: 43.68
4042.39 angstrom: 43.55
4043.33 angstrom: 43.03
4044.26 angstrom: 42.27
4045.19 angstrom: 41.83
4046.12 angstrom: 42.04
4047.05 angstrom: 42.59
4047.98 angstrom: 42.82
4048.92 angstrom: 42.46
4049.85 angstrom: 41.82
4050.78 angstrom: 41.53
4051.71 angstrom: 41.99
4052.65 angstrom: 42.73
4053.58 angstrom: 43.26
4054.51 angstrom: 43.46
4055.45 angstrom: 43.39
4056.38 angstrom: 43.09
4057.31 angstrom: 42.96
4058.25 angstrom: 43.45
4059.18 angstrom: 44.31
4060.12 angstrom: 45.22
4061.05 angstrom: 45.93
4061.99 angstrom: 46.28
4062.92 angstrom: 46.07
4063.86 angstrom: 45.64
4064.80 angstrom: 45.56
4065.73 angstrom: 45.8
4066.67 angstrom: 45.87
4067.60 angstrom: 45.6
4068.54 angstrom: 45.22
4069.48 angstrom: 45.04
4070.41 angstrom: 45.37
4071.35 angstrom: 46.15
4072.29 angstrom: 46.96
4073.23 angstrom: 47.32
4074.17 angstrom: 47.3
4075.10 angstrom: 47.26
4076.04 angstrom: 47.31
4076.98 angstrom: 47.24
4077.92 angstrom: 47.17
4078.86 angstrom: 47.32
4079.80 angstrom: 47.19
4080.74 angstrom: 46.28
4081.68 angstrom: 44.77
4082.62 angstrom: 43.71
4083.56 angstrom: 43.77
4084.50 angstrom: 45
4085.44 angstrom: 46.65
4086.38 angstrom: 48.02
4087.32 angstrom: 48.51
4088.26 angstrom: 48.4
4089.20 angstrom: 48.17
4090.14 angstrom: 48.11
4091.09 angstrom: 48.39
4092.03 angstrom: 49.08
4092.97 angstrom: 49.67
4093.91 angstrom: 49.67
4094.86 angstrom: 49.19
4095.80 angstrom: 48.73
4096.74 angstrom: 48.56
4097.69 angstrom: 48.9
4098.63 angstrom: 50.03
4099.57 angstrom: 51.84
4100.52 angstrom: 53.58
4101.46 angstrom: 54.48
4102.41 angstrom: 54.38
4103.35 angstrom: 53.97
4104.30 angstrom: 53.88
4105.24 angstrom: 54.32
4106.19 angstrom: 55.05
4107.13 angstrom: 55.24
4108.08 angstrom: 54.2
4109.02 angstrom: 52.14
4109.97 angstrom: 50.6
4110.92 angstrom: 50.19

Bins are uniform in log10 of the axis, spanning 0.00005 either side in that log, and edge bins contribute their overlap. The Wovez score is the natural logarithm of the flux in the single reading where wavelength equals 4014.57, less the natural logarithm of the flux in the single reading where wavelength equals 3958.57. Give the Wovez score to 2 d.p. -0.12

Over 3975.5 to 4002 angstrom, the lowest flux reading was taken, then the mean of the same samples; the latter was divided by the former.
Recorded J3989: 1.08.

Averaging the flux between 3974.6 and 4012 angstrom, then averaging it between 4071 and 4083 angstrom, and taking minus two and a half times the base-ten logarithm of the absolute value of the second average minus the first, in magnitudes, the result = -0.6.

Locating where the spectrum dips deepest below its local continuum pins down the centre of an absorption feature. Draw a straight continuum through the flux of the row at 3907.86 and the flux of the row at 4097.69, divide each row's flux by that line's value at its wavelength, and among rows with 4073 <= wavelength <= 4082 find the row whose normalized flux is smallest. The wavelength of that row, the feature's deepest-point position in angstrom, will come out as 4081.68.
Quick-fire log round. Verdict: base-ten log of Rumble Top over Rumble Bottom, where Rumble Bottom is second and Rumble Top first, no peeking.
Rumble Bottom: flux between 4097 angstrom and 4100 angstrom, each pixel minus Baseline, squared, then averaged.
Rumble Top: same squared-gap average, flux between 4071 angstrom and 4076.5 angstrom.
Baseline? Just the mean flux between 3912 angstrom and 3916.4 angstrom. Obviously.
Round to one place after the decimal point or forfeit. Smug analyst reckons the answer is -1.3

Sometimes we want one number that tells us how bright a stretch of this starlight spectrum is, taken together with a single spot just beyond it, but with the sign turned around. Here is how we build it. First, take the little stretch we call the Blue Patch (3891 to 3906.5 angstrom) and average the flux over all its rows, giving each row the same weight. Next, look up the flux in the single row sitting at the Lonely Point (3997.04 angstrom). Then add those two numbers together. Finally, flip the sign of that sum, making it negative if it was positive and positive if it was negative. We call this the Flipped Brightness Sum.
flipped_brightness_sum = -90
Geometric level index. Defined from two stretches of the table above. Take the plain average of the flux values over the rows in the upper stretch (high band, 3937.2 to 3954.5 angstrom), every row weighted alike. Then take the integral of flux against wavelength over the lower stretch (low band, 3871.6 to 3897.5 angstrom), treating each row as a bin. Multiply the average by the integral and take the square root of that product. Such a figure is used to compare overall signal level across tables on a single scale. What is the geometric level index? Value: 249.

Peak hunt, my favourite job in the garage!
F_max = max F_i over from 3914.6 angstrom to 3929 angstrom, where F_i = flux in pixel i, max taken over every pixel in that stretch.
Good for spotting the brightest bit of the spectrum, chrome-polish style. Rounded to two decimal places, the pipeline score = 49.39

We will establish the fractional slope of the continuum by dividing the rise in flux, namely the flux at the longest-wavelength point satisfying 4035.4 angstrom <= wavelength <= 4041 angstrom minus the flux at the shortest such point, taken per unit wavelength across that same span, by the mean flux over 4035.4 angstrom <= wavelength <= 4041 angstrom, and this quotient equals -0.010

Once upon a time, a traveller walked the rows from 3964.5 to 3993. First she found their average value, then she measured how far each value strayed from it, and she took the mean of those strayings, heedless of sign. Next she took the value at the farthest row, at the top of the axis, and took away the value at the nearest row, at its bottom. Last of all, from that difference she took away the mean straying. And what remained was -7.7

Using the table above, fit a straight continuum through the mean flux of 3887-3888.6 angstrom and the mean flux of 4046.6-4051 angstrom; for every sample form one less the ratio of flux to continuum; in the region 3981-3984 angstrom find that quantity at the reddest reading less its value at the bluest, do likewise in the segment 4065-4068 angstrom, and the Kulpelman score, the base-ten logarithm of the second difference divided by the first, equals -1.0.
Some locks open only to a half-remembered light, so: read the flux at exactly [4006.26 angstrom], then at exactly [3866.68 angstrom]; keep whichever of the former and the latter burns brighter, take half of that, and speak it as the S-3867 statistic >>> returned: 26.4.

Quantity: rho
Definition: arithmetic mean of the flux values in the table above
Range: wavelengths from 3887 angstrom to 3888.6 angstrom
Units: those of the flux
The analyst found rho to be 51.6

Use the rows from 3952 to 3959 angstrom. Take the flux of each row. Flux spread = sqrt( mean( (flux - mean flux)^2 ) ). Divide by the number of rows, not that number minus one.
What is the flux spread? 0.31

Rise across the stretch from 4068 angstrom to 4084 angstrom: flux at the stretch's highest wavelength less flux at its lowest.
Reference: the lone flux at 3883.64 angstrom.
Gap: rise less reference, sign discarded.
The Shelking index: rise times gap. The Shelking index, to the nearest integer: -76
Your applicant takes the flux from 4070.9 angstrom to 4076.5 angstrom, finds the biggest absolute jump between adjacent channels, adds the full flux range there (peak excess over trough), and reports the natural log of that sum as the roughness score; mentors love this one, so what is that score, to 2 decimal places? 0.68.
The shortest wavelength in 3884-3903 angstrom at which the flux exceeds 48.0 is 3884.53 angstrom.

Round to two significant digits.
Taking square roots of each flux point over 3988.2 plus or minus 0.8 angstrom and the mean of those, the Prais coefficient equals 6.6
